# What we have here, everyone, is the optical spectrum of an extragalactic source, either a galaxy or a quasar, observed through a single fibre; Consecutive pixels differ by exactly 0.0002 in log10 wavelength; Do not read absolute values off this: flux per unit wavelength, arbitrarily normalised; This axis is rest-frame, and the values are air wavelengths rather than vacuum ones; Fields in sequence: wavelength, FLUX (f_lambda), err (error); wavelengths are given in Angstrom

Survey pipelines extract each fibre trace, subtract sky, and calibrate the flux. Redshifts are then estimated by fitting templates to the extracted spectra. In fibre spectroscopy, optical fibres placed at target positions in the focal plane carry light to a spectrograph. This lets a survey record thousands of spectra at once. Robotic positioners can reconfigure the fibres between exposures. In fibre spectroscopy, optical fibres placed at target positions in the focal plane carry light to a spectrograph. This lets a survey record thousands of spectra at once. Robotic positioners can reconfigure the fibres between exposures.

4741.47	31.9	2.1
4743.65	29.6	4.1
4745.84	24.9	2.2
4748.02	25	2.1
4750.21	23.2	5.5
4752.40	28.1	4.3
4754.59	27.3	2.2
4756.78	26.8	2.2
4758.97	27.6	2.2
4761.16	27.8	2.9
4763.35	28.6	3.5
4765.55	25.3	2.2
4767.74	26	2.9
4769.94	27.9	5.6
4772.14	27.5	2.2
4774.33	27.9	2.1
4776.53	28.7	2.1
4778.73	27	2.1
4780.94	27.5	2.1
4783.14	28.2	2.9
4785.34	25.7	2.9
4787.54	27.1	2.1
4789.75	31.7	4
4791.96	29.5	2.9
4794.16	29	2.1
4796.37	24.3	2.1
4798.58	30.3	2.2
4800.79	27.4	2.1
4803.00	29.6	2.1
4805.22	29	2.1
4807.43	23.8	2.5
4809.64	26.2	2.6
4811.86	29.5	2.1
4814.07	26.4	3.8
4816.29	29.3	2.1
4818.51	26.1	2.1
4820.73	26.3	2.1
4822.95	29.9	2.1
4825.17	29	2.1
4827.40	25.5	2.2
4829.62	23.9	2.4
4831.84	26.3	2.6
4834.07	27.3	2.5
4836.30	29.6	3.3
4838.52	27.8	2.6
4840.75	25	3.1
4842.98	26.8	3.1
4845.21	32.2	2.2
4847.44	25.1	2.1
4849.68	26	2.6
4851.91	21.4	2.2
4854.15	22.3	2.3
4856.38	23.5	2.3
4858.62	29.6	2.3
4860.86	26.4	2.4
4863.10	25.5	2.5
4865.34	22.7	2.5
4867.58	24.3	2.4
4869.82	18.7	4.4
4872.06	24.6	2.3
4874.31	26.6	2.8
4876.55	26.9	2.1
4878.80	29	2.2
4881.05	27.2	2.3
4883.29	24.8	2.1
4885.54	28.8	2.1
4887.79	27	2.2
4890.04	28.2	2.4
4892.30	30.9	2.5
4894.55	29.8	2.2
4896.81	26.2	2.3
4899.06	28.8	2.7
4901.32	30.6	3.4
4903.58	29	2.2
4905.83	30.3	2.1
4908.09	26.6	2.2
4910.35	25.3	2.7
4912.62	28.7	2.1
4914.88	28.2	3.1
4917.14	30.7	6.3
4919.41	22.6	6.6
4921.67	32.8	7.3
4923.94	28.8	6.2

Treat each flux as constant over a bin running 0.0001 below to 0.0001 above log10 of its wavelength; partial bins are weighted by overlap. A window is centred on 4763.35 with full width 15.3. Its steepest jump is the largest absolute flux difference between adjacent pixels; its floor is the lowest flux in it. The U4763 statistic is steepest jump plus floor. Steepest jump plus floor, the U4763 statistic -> 28.6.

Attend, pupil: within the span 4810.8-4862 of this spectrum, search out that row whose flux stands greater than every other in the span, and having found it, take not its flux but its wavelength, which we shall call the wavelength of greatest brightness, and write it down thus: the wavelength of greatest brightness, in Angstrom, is 4845.21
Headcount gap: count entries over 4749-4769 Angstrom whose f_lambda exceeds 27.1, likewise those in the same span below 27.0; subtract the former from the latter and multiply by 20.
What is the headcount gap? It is -20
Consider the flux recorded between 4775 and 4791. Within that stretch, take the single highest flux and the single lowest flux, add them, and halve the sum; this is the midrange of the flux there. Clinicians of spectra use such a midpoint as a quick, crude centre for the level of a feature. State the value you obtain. 28.7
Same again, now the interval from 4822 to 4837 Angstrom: 26.9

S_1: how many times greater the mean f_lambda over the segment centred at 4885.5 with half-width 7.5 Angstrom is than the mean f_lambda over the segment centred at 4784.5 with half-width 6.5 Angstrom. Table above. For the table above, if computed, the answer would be 1.00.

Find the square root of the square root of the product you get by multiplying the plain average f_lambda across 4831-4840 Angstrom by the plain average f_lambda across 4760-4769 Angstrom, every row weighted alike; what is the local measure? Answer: 5.23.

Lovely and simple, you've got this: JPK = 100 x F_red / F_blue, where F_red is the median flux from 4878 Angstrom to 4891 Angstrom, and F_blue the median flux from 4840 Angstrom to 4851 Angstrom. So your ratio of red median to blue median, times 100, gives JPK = 107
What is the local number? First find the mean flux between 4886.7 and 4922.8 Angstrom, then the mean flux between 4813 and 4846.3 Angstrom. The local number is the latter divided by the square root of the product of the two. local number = 0.981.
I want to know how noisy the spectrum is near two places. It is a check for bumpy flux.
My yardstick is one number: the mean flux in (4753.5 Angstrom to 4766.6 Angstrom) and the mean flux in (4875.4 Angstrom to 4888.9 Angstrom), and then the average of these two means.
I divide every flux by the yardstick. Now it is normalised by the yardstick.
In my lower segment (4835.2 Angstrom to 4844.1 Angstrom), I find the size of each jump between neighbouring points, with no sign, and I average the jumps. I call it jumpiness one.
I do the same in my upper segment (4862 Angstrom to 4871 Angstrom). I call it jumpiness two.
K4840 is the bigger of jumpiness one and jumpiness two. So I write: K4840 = 0.12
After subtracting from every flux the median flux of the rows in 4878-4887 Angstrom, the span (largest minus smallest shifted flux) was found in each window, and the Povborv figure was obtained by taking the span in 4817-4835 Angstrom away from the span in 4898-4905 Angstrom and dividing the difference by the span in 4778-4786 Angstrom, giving -1.7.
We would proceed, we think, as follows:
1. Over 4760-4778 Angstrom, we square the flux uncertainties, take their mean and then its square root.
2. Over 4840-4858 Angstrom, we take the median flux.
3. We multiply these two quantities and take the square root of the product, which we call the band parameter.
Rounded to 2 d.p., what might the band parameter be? 8.87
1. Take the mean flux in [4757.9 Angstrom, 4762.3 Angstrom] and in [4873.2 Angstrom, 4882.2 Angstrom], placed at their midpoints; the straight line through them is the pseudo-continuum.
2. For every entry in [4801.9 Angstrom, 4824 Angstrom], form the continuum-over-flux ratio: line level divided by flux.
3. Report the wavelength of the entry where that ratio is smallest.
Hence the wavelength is 4822.95 Angstrom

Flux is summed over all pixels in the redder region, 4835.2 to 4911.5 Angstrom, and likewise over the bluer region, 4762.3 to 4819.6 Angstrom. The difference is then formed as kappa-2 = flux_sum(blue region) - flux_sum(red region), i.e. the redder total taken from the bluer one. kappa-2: -188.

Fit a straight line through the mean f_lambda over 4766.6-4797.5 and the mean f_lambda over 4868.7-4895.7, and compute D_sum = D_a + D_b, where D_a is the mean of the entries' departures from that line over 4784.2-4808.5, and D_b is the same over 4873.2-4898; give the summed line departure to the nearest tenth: 1.3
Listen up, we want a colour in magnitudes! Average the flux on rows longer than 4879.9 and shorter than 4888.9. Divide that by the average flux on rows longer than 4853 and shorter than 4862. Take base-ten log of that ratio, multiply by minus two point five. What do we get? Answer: -0.06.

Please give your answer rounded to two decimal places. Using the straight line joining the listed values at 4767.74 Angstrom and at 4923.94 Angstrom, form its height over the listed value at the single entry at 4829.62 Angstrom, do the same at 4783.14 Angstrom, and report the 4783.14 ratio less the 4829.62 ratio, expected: -0.20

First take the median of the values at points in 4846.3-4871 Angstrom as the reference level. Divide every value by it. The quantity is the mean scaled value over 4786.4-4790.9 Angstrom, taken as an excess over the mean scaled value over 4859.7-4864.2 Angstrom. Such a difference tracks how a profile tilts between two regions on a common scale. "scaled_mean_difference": 0.14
